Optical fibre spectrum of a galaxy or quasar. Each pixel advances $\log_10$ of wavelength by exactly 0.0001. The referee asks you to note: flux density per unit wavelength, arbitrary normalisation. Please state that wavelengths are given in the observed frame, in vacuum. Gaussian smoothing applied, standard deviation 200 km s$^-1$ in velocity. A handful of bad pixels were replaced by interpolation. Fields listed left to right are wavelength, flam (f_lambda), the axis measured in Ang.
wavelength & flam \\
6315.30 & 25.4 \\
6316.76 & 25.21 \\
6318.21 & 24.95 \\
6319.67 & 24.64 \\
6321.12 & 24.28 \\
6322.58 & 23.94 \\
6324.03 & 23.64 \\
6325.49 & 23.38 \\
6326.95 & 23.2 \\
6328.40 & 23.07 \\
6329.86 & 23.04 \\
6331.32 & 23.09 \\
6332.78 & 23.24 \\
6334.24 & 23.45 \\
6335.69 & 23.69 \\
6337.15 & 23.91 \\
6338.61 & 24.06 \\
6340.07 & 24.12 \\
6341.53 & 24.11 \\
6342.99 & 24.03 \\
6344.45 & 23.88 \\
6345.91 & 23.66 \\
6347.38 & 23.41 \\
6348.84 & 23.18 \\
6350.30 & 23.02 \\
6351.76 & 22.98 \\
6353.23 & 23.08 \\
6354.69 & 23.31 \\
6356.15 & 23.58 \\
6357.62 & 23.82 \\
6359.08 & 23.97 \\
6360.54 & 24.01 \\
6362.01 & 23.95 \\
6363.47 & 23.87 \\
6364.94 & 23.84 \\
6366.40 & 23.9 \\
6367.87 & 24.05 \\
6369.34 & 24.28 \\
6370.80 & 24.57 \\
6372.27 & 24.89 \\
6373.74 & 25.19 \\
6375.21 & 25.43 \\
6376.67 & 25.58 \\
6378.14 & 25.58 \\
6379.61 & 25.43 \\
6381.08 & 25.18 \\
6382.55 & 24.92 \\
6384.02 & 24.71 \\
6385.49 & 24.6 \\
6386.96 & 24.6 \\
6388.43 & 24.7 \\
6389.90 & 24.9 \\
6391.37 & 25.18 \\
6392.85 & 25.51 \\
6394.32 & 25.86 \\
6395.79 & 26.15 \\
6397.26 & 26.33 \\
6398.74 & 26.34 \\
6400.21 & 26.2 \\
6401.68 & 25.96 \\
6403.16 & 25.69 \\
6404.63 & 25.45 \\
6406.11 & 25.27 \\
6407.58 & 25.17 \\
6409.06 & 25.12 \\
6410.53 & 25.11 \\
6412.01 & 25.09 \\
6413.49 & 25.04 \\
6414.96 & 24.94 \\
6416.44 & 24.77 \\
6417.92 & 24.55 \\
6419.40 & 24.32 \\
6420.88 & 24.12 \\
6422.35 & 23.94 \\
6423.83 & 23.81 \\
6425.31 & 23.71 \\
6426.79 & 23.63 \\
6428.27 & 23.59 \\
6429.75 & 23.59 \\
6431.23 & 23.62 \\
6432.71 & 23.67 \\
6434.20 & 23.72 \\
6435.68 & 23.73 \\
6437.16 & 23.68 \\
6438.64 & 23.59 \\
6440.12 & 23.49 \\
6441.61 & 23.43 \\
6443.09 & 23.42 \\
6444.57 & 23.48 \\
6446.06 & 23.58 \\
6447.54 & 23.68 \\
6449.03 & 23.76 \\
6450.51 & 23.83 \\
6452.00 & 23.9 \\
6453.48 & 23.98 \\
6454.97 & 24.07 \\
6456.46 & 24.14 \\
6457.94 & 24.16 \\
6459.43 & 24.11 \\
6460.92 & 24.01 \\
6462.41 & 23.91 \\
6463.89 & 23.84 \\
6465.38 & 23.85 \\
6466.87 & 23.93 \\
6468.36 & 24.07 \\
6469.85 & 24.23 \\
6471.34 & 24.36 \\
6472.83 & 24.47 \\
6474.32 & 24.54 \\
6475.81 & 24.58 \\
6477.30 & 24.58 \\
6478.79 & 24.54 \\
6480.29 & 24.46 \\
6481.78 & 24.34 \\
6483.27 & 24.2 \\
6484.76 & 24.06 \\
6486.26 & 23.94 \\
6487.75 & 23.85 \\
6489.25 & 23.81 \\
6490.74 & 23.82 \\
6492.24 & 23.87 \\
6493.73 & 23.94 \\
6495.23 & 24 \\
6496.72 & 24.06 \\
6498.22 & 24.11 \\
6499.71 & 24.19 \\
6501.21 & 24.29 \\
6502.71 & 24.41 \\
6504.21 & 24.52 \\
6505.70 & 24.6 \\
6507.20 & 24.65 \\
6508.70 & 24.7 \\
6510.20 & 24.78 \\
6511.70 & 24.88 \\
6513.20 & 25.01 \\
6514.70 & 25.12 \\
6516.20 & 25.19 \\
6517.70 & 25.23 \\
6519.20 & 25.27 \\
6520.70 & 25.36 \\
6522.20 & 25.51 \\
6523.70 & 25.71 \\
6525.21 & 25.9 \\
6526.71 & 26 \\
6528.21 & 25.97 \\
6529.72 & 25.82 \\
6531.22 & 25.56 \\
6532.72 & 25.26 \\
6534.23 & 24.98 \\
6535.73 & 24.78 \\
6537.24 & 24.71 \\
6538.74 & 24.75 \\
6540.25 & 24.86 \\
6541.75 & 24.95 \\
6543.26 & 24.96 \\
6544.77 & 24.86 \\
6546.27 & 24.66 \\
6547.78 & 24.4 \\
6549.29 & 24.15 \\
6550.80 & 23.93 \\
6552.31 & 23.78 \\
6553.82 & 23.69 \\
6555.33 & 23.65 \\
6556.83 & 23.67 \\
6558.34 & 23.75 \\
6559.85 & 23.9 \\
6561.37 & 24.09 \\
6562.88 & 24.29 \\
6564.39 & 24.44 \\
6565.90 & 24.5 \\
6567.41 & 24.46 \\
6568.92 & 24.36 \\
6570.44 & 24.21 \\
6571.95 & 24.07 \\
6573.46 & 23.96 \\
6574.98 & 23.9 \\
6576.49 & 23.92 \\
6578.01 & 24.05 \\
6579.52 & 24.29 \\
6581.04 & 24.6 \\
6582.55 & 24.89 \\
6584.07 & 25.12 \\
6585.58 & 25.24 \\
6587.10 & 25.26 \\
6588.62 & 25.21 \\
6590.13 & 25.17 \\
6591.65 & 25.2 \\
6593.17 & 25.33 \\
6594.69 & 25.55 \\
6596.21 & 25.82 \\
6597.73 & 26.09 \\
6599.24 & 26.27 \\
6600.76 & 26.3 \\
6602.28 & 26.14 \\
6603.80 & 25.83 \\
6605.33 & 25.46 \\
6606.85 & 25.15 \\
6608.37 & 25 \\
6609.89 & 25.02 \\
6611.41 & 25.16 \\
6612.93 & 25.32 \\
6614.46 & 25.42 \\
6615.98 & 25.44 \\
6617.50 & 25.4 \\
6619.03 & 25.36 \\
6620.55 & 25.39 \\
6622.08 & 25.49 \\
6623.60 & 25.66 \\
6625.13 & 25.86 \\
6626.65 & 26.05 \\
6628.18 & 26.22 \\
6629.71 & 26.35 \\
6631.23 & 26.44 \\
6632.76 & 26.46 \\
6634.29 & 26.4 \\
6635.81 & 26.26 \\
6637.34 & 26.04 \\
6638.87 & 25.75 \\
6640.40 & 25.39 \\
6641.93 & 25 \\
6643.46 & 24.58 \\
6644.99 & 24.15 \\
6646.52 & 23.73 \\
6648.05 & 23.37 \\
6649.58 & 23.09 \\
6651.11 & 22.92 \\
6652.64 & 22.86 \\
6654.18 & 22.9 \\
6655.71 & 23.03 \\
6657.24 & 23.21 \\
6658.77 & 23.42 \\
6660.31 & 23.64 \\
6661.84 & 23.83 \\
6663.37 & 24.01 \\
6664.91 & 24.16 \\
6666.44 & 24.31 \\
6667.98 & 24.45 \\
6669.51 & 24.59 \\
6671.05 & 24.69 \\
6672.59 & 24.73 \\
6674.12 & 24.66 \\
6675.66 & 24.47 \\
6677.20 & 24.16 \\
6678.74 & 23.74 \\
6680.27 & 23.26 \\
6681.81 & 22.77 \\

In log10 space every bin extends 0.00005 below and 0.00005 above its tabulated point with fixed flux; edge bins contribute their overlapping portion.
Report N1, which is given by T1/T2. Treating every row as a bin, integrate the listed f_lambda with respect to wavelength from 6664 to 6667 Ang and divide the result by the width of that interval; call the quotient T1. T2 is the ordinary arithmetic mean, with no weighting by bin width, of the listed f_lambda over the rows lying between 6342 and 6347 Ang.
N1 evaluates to 1.015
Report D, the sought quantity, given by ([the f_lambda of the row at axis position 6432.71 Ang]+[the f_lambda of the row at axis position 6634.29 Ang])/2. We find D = 25.0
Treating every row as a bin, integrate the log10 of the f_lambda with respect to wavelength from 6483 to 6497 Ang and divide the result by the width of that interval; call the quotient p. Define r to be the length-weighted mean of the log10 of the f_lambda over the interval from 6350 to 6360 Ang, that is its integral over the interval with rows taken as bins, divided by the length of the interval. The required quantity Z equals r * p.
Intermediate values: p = 1.38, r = 1.37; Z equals 1.890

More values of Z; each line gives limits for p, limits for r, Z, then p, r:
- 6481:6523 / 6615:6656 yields 1.942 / 1.39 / 1.40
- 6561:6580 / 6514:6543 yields 1.942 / 1.38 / 1.40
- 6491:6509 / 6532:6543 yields 1.933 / 1.38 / 1.40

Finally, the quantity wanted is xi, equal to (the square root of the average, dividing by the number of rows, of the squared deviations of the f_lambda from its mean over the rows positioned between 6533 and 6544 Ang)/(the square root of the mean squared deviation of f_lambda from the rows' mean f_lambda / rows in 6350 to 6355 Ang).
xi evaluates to 0.80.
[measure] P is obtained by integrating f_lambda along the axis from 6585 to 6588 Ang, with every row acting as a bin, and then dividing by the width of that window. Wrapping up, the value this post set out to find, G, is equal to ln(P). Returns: 3.23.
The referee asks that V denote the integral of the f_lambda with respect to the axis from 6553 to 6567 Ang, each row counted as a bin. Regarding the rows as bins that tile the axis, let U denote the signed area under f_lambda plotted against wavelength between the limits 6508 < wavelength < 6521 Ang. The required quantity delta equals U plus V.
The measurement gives 662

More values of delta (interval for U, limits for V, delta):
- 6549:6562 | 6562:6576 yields 649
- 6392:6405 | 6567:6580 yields 651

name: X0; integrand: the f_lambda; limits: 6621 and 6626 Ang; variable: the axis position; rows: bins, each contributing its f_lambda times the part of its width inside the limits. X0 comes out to 128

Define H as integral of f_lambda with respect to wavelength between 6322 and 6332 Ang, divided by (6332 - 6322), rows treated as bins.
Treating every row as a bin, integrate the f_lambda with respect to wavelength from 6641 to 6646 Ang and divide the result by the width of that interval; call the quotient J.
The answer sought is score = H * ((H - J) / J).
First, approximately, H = 23.3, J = 24.6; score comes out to -1.2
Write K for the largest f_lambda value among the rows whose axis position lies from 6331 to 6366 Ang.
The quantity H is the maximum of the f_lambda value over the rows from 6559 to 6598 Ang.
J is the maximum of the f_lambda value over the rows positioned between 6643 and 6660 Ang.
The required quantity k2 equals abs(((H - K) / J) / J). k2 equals 0.0033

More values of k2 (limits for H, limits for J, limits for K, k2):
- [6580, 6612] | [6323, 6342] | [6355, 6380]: 0.0012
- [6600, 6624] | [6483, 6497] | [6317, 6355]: 0.0023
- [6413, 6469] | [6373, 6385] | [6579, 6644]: 0.0022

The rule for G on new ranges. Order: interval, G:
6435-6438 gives 3.17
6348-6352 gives 3.14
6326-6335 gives 3.14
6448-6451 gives 3.17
